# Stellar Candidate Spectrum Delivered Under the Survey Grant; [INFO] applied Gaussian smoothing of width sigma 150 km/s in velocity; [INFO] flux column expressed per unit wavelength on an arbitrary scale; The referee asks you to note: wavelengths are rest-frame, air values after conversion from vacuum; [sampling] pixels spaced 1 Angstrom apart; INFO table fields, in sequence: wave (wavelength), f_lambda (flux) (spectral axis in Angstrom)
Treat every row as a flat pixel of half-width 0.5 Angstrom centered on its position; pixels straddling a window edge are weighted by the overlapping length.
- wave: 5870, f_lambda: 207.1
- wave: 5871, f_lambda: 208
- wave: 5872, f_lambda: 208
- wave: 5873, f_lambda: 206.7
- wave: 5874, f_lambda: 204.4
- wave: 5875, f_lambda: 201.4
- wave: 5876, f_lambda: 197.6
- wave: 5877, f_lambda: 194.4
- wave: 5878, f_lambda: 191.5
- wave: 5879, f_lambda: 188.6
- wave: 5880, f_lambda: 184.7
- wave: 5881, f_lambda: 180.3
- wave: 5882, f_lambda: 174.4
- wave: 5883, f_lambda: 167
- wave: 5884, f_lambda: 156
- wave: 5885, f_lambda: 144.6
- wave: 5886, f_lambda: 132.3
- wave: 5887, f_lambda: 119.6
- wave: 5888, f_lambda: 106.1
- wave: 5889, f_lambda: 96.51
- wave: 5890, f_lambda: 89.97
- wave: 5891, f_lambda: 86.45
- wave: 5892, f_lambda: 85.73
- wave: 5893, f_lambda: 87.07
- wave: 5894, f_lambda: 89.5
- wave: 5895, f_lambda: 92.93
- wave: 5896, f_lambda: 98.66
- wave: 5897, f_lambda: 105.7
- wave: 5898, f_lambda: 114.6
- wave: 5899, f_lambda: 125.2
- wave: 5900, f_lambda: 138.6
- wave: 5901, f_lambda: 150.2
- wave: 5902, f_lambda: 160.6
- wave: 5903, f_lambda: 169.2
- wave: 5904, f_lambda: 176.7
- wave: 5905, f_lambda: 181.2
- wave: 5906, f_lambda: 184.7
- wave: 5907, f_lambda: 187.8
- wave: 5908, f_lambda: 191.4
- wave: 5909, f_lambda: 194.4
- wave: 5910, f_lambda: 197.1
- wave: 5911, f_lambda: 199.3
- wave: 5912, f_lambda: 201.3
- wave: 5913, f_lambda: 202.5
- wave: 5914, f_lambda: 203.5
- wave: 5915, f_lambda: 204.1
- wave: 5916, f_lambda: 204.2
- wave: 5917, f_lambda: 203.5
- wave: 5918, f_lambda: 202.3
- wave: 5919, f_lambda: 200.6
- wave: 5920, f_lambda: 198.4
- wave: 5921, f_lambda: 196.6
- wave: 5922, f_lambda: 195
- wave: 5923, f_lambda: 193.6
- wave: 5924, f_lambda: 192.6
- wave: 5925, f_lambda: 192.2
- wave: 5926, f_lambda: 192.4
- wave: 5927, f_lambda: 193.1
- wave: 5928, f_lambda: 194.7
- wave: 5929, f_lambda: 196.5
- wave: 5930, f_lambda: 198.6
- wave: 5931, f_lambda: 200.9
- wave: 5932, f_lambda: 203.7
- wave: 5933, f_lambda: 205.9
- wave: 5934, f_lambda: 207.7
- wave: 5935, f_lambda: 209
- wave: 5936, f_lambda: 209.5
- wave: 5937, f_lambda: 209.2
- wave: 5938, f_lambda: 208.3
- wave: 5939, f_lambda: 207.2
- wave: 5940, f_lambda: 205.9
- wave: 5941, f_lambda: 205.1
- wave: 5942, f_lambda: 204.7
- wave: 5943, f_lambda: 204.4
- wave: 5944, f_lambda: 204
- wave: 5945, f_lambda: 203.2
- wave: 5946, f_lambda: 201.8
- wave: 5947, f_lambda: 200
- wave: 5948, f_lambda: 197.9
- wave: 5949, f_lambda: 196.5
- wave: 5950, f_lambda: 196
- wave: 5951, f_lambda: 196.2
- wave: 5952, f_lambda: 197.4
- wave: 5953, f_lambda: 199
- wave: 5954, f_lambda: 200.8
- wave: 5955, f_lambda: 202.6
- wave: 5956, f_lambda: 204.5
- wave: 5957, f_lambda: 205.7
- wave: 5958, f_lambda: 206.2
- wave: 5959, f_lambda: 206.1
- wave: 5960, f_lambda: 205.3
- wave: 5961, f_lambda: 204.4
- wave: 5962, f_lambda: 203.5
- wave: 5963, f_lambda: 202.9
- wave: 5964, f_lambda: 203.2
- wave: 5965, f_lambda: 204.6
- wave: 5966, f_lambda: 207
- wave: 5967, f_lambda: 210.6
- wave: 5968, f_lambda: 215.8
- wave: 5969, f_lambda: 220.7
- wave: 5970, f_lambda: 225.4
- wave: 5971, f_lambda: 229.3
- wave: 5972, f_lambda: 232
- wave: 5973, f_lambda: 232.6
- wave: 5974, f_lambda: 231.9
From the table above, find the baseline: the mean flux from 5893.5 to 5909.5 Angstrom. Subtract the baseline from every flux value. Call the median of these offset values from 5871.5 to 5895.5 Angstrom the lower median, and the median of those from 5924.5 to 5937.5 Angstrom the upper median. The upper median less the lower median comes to 39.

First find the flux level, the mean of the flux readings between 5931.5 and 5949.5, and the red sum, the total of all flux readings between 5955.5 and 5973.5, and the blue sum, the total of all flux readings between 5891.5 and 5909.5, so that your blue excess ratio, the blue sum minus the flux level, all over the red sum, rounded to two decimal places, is 0.61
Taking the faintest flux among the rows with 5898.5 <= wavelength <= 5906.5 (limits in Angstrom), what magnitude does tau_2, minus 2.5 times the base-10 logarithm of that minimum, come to -5.24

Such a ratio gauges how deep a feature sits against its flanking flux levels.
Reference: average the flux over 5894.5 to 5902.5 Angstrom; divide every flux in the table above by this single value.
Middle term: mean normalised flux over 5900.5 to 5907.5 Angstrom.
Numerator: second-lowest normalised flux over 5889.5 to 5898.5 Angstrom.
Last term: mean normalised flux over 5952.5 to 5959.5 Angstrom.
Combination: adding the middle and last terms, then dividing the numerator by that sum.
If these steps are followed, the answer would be 0.23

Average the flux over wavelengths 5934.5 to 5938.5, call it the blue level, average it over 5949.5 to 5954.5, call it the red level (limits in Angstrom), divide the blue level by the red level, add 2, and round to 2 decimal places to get 3.06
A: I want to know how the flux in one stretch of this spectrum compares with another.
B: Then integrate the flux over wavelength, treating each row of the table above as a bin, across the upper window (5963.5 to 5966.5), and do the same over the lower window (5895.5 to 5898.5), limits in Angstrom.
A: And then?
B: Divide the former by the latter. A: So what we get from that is 1.93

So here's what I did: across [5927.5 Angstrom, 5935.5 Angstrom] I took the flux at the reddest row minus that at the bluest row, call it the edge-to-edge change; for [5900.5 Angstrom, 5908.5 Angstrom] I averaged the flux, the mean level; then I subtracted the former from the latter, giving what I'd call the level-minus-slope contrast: 161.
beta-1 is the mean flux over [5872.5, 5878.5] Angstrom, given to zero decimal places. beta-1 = 199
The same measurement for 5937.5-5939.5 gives 208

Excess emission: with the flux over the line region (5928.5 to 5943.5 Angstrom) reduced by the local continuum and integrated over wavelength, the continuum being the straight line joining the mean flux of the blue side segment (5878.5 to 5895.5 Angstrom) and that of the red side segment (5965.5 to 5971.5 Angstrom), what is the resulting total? 342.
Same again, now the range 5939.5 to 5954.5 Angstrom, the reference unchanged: 96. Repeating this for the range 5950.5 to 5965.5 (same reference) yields -56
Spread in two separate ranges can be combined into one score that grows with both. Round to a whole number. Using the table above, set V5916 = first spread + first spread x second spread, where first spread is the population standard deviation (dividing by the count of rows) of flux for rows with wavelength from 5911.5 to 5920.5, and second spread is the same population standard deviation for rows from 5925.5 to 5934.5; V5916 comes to 11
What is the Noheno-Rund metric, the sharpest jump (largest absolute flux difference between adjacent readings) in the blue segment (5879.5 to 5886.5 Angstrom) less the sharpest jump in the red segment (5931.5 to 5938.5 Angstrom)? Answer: 10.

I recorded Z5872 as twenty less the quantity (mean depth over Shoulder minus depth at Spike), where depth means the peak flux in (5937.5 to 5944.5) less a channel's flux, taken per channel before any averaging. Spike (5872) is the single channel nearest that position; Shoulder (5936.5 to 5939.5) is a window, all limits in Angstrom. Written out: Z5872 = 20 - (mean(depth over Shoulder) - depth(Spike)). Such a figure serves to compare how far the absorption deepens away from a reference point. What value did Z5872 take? 20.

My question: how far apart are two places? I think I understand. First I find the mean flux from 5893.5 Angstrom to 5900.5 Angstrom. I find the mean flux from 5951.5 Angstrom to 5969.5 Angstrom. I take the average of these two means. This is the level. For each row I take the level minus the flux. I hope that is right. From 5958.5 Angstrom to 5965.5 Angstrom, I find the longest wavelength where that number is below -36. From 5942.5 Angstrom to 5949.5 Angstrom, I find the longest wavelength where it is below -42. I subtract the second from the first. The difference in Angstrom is 18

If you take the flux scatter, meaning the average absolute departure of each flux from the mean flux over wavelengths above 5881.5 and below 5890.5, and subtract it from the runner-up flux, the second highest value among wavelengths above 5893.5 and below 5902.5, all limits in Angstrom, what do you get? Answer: 125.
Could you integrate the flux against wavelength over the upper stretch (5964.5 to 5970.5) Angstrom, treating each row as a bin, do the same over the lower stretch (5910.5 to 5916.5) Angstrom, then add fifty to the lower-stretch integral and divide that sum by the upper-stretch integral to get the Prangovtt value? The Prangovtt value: 0.99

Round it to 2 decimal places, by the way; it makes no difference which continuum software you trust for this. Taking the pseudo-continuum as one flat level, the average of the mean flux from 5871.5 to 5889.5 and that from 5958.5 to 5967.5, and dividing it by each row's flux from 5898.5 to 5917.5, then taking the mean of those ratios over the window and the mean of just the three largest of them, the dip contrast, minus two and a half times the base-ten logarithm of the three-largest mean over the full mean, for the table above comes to -0.29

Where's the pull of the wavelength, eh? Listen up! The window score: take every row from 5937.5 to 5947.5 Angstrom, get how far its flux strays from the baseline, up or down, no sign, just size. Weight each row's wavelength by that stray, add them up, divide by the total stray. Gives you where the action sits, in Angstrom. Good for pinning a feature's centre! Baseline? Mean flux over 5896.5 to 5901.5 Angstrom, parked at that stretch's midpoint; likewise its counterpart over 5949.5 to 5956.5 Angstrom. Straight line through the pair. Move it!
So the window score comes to 5941.6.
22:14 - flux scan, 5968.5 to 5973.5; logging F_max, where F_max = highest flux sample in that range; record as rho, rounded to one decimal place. 232.6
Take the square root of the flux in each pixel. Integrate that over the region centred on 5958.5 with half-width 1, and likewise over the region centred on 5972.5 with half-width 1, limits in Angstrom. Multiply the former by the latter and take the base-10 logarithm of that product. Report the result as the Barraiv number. 2.94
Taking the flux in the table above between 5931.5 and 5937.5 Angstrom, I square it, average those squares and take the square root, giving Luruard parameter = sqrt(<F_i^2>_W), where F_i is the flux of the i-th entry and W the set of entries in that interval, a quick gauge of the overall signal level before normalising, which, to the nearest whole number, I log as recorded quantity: 208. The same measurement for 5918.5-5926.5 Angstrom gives 195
